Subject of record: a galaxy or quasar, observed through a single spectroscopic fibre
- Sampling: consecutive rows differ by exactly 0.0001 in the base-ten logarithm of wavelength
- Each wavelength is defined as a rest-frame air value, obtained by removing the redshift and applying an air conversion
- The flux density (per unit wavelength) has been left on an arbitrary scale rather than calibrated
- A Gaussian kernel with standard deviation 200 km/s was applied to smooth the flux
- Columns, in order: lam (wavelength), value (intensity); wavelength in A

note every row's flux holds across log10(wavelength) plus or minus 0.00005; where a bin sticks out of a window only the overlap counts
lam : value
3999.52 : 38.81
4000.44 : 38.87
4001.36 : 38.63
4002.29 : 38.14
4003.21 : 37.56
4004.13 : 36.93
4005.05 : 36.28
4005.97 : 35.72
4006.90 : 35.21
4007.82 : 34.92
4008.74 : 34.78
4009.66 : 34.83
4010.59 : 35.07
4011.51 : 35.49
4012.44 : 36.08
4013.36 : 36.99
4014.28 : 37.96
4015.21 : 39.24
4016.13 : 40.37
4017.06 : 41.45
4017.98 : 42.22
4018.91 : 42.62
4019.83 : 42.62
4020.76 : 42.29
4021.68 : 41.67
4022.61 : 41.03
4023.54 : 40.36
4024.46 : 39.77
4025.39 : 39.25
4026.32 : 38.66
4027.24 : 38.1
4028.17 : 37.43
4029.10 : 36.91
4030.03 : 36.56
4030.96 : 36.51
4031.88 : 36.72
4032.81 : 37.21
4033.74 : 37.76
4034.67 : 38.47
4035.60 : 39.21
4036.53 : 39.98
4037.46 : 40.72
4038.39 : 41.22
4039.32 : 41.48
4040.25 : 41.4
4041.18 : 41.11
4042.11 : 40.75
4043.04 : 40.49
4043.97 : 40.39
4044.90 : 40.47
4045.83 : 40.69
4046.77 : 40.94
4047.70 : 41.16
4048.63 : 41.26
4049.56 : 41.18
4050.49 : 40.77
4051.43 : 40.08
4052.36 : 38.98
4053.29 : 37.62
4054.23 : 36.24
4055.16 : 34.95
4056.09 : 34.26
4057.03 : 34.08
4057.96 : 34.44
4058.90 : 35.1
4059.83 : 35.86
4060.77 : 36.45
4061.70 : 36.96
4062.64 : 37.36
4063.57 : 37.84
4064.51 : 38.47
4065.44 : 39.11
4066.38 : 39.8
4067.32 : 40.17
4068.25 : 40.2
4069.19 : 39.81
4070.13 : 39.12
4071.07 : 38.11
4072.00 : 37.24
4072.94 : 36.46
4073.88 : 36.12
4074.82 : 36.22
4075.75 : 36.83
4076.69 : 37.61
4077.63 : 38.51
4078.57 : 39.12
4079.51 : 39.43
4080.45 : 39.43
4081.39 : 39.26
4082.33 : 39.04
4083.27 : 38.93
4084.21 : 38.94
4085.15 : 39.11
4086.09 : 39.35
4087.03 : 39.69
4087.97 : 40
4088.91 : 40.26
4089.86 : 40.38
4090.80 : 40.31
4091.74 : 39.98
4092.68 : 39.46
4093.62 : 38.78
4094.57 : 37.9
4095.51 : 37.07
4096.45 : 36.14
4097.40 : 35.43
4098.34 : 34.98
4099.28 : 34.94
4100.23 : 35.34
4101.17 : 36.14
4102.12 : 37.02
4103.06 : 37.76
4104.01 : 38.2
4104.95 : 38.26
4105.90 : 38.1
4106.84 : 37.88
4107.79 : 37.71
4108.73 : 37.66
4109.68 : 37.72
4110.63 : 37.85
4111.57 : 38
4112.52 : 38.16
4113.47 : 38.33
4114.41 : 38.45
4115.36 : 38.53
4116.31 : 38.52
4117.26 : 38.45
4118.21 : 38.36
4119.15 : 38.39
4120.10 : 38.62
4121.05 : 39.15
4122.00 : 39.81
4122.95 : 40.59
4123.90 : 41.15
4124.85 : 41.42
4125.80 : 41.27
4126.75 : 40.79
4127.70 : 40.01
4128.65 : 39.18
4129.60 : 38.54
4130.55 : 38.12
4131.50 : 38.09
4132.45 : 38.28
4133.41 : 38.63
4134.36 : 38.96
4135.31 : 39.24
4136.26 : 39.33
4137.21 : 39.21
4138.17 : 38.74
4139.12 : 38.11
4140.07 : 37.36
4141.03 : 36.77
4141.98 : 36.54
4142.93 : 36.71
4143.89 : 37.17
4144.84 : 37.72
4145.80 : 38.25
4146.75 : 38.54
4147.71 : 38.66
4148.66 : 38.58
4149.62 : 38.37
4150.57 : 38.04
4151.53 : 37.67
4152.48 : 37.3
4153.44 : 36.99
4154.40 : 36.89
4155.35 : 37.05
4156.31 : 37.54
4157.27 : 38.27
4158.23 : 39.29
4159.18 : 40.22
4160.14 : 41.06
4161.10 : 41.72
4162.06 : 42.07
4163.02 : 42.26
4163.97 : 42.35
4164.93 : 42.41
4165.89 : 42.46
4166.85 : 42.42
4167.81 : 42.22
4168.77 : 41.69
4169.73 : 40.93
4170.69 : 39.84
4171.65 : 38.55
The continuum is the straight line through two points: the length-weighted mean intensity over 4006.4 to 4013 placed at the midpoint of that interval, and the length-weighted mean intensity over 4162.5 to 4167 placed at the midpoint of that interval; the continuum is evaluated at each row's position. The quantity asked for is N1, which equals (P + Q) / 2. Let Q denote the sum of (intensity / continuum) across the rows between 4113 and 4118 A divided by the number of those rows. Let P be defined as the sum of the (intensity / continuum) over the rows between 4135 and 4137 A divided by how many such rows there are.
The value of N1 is 0.96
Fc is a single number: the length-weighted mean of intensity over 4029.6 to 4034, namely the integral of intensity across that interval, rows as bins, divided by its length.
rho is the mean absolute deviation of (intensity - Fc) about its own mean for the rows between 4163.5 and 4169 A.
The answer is 0.2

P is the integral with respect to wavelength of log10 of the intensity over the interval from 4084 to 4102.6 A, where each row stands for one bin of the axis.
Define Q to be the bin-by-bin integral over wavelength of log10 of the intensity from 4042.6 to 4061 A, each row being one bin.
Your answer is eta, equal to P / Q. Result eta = 1.01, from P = 29.39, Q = 29.1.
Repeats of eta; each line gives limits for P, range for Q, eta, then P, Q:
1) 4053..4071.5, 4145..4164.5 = 0.94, 29.05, 31.0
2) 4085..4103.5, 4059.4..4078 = 0.99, 29.21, 29.4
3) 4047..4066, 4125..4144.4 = 0.97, 29.93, 30.8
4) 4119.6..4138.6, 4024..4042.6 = 1.02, 30.31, 29.6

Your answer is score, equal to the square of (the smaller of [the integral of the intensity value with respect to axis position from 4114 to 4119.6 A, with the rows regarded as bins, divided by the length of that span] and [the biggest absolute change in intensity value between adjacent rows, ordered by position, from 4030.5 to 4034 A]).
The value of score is 0.30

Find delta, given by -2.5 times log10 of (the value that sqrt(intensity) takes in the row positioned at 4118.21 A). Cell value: -1.98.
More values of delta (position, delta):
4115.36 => -1.98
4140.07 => -1.97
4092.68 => -2.00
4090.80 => -2.01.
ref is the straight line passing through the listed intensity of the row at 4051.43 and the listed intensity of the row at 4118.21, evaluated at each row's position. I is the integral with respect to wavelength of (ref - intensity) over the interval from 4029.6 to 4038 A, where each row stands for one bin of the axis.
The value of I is 20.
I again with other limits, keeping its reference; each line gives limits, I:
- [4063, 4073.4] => 9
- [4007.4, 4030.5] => 52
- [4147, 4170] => -58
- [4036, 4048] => -6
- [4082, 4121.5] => 24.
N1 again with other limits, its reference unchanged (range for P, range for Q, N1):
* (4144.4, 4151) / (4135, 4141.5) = 0.93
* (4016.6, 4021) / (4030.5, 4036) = 1.11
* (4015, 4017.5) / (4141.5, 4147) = 1.02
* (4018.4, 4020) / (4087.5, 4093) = 1.11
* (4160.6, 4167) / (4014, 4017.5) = 1.06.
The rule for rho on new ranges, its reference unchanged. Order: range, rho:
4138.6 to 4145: 0.5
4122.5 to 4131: 1.0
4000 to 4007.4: 1.1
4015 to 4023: 0.9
